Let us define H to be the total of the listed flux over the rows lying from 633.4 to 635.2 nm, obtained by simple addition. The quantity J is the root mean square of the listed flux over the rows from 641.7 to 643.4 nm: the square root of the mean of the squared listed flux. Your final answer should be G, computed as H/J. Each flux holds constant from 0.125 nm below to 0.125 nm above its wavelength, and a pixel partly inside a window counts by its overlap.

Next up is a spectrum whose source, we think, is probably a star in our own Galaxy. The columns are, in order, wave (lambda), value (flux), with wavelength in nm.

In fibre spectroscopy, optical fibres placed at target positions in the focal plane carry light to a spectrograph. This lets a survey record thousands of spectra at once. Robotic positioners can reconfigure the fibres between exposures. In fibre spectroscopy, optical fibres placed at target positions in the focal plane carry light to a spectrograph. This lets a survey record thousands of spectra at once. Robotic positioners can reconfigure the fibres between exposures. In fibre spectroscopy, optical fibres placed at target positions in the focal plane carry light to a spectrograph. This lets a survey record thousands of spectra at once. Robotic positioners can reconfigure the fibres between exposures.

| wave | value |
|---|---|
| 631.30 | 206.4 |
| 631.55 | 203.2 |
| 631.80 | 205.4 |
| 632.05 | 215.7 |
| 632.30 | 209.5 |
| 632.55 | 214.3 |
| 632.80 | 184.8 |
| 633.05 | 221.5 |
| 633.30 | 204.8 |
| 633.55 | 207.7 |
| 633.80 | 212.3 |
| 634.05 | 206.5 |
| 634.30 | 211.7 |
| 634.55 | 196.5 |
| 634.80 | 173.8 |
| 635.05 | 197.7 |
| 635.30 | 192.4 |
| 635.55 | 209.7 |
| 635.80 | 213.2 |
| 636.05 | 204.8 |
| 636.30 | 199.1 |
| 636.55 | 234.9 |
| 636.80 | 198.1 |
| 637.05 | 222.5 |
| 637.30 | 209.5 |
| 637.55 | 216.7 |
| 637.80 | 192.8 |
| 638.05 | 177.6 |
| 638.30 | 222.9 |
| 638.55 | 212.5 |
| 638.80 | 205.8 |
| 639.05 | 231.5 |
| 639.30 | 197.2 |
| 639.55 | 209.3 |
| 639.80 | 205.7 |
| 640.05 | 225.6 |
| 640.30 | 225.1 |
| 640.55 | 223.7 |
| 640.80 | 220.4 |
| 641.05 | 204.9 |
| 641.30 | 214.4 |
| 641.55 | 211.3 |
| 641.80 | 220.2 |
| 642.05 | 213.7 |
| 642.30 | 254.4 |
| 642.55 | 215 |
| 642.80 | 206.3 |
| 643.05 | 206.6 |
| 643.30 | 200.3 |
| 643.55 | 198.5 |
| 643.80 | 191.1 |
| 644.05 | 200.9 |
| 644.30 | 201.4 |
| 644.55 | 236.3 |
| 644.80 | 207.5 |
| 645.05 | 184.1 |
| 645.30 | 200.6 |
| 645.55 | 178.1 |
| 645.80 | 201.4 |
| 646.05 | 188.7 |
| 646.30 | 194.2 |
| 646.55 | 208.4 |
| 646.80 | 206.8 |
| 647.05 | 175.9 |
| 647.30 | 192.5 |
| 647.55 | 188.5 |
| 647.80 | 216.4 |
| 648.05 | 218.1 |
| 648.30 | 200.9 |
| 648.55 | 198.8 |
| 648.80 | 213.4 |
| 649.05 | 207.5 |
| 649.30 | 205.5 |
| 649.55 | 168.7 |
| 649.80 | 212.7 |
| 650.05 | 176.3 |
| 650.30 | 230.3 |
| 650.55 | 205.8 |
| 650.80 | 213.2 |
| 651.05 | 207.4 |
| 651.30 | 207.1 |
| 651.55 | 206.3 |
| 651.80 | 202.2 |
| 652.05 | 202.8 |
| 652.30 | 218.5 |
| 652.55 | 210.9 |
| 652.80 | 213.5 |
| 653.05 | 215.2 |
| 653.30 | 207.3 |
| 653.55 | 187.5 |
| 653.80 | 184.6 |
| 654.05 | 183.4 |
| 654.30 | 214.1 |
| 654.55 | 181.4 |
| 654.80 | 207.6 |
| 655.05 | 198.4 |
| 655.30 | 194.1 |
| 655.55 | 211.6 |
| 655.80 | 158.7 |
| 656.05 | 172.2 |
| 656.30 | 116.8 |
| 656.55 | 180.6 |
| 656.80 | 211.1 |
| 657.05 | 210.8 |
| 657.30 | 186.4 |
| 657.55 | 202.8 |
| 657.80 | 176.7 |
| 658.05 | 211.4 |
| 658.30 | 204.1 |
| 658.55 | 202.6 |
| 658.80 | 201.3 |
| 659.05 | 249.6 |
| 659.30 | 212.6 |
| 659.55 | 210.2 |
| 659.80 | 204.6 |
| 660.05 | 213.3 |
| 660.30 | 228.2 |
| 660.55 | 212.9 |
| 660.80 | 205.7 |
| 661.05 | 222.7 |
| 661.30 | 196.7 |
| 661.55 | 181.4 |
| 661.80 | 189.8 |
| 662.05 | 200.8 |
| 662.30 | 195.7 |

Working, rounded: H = 1406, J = 217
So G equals 6.5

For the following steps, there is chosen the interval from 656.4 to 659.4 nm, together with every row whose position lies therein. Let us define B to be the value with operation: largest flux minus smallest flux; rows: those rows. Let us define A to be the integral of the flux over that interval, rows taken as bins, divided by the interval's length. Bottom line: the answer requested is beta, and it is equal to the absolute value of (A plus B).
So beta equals 276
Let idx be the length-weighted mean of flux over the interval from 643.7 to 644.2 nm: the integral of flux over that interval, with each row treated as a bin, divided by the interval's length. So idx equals 197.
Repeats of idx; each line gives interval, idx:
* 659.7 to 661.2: 214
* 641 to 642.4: 220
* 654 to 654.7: 195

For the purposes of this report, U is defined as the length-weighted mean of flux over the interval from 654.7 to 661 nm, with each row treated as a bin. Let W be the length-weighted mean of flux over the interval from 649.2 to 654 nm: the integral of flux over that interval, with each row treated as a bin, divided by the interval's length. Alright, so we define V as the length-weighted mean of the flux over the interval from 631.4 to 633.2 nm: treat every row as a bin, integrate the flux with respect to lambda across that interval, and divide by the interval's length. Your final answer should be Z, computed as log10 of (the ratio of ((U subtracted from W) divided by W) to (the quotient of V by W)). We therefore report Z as -1.71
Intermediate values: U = 200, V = 208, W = 204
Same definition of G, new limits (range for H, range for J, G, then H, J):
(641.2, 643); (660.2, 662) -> 7.5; 1535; 206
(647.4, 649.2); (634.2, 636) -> 7.2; 1444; 200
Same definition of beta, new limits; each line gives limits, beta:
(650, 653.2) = 263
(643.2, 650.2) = 267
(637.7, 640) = 261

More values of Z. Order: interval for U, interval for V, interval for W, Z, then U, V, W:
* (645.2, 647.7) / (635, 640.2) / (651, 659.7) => -1.61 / 194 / 209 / 199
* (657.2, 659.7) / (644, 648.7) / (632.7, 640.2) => -2.39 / 206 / 200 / 207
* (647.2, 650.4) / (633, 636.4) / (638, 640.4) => -1.30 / 202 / 203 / 212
